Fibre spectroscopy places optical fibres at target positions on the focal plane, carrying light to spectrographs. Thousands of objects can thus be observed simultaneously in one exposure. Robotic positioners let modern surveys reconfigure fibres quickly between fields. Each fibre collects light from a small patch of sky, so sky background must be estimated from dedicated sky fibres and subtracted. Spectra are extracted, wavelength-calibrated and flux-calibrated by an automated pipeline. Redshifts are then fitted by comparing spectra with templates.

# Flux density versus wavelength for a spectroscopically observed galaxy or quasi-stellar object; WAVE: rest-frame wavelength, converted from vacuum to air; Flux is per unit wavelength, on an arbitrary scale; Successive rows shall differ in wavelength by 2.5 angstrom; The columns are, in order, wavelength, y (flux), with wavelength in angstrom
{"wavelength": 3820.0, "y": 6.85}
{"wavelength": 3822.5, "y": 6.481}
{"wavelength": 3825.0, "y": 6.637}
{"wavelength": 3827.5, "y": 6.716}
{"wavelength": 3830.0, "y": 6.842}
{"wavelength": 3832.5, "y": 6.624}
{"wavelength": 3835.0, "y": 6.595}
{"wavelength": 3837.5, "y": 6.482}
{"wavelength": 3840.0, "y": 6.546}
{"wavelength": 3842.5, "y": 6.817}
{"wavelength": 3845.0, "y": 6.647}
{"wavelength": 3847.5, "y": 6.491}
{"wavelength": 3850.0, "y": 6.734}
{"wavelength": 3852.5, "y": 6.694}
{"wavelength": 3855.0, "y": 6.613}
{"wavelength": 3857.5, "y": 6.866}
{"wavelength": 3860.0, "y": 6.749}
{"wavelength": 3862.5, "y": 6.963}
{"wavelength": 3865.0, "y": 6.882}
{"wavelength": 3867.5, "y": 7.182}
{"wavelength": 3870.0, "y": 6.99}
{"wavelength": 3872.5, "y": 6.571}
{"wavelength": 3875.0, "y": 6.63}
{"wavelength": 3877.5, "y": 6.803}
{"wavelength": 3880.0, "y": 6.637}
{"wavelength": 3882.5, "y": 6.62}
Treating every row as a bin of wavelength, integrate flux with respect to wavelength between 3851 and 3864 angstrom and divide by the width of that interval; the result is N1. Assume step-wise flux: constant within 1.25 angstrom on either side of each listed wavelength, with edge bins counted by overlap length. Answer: 6.778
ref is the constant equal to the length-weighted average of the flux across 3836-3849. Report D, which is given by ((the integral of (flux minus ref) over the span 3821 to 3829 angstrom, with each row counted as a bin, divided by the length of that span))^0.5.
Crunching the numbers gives 0.16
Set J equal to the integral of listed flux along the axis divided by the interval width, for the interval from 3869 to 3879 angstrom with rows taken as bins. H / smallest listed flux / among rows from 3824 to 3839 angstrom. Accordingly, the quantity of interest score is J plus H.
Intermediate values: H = 6.482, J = 6.74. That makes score 13.2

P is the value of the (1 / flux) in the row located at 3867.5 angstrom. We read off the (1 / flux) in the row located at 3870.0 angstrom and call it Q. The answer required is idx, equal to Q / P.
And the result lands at 1.03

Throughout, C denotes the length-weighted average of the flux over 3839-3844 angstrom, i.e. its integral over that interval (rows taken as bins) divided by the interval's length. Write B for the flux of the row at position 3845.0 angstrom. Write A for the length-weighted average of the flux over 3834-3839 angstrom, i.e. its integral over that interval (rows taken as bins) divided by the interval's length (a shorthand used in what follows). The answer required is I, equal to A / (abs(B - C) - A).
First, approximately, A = 6.54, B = 6.647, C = 6.69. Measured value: -1.01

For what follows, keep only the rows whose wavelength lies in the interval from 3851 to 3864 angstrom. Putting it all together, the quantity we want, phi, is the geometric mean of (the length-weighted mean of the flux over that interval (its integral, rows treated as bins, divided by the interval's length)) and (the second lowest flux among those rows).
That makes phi 6.74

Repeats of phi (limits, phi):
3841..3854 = 6.66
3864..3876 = 6.74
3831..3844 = 6.58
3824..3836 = 6.65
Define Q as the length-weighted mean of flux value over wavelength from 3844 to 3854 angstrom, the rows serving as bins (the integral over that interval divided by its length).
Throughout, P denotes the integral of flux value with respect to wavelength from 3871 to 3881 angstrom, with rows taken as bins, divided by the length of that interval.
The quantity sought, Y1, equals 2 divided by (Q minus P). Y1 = -70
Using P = 6.67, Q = 6.64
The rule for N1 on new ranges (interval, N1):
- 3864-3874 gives 6.900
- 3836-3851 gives 6.617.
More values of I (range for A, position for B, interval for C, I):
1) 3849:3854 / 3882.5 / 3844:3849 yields -1.01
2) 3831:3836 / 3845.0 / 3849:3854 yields -1.01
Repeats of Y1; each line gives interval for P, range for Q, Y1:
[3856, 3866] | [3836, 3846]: -8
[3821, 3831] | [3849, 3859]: 35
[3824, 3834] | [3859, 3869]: 8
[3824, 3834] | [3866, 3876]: 14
